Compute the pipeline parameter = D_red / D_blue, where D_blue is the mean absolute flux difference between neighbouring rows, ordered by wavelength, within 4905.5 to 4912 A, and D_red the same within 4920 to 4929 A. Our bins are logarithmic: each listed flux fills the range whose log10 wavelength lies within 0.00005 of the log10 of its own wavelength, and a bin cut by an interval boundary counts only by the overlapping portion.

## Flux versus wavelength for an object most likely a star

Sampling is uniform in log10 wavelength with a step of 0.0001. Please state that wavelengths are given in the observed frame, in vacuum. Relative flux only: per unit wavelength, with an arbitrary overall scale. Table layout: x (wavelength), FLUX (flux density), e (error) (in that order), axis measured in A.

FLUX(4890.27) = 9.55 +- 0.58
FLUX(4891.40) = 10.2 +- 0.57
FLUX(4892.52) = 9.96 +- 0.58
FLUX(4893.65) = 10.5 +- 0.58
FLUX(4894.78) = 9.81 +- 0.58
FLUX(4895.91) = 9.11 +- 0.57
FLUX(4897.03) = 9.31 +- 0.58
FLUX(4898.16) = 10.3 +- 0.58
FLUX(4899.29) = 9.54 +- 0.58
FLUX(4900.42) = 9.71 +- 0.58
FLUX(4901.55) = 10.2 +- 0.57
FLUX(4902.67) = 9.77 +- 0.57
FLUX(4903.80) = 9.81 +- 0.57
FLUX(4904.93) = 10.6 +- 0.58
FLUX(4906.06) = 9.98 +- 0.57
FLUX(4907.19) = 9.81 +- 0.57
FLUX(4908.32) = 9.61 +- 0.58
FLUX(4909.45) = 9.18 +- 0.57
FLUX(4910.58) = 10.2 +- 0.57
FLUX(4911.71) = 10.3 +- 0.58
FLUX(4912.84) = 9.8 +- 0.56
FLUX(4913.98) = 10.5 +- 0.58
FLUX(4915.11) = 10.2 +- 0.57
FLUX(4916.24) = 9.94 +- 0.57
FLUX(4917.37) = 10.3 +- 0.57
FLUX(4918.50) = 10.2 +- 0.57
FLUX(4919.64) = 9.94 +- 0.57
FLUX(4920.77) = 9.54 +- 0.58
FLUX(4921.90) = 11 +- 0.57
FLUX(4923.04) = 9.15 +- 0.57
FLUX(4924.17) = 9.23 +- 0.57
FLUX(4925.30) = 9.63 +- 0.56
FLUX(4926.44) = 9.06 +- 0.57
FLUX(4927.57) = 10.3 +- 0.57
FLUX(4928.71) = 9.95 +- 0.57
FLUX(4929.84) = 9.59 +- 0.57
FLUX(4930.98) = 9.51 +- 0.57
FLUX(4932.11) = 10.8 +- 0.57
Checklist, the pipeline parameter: 2.2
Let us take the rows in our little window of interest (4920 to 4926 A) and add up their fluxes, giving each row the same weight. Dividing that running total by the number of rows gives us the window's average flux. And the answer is 9.7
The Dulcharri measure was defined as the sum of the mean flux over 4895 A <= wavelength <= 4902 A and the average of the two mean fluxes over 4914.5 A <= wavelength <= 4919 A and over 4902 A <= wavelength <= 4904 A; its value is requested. 19.7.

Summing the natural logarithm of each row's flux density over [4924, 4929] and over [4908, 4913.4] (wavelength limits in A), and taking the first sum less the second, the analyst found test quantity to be -0.10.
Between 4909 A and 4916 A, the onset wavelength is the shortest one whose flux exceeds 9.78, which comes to 4910.58 A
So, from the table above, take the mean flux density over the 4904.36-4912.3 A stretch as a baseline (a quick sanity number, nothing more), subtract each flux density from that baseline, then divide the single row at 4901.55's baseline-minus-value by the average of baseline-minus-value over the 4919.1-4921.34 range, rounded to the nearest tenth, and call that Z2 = -1.1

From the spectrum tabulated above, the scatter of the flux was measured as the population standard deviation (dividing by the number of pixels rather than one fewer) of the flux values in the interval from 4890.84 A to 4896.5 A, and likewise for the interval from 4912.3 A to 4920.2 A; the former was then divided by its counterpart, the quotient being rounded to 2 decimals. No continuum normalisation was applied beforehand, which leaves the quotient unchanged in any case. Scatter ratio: 2.06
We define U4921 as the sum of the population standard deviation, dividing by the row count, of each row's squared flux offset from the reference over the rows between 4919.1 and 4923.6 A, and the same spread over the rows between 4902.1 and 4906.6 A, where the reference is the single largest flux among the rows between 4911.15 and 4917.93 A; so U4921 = 0.8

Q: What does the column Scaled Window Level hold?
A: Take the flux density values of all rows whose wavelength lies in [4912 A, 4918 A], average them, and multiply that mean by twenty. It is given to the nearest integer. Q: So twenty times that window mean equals 203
